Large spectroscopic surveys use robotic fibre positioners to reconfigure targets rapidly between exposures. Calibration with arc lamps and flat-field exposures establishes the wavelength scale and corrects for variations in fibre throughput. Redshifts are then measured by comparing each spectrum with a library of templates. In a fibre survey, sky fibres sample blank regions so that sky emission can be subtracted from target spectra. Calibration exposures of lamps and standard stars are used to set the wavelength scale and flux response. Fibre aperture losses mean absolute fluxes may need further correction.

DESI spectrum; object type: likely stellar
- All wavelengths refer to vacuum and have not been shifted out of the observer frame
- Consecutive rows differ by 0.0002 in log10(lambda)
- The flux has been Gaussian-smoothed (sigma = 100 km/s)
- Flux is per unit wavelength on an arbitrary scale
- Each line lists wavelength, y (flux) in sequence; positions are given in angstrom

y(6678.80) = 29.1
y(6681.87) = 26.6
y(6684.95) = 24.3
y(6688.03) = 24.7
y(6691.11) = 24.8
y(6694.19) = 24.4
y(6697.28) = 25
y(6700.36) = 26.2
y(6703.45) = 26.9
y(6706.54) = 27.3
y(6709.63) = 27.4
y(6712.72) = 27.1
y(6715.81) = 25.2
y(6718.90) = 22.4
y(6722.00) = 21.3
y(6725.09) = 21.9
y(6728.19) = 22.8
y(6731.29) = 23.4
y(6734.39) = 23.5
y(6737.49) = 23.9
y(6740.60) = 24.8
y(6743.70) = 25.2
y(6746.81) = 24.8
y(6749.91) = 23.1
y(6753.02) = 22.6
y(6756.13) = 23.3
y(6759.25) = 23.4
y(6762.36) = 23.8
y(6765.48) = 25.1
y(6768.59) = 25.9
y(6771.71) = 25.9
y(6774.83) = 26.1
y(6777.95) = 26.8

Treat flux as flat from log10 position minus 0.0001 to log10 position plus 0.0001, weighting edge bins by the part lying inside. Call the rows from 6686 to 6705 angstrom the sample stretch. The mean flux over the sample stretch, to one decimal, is 25.3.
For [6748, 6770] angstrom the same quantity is 23.9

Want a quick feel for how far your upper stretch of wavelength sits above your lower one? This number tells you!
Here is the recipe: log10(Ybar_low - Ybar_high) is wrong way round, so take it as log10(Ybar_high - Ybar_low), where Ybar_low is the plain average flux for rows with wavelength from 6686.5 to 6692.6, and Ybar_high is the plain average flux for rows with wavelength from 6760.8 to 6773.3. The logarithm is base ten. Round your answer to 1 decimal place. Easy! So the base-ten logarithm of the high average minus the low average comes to -0.4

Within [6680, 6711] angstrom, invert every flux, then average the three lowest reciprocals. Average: 0.0368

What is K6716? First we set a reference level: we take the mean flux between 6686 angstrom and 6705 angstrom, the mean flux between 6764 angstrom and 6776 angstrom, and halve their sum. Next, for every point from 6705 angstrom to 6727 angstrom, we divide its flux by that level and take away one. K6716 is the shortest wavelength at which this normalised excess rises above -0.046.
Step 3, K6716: 6706.54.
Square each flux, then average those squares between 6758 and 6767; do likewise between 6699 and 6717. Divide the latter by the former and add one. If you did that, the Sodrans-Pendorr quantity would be 2.23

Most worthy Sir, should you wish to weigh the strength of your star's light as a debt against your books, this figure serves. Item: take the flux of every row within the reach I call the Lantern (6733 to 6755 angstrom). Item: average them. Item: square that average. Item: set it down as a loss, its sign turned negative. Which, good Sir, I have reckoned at -575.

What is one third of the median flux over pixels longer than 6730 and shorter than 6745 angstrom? 8.0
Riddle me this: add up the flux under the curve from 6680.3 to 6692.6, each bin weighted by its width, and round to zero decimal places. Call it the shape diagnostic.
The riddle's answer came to 309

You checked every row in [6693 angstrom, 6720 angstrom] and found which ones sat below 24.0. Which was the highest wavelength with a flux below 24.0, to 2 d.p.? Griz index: 6718.90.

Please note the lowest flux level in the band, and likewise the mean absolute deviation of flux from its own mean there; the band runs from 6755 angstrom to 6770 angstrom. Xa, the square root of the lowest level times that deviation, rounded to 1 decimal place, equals 4.7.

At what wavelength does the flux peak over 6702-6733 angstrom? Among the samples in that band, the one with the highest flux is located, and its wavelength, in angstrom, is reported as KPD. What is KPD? 6709.63 angstrom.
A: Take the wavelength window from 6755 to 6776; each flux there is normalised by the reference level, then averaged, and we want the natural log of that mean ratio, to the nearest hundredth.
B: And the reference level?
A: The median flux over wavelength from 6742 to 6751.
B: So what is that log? 0.00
